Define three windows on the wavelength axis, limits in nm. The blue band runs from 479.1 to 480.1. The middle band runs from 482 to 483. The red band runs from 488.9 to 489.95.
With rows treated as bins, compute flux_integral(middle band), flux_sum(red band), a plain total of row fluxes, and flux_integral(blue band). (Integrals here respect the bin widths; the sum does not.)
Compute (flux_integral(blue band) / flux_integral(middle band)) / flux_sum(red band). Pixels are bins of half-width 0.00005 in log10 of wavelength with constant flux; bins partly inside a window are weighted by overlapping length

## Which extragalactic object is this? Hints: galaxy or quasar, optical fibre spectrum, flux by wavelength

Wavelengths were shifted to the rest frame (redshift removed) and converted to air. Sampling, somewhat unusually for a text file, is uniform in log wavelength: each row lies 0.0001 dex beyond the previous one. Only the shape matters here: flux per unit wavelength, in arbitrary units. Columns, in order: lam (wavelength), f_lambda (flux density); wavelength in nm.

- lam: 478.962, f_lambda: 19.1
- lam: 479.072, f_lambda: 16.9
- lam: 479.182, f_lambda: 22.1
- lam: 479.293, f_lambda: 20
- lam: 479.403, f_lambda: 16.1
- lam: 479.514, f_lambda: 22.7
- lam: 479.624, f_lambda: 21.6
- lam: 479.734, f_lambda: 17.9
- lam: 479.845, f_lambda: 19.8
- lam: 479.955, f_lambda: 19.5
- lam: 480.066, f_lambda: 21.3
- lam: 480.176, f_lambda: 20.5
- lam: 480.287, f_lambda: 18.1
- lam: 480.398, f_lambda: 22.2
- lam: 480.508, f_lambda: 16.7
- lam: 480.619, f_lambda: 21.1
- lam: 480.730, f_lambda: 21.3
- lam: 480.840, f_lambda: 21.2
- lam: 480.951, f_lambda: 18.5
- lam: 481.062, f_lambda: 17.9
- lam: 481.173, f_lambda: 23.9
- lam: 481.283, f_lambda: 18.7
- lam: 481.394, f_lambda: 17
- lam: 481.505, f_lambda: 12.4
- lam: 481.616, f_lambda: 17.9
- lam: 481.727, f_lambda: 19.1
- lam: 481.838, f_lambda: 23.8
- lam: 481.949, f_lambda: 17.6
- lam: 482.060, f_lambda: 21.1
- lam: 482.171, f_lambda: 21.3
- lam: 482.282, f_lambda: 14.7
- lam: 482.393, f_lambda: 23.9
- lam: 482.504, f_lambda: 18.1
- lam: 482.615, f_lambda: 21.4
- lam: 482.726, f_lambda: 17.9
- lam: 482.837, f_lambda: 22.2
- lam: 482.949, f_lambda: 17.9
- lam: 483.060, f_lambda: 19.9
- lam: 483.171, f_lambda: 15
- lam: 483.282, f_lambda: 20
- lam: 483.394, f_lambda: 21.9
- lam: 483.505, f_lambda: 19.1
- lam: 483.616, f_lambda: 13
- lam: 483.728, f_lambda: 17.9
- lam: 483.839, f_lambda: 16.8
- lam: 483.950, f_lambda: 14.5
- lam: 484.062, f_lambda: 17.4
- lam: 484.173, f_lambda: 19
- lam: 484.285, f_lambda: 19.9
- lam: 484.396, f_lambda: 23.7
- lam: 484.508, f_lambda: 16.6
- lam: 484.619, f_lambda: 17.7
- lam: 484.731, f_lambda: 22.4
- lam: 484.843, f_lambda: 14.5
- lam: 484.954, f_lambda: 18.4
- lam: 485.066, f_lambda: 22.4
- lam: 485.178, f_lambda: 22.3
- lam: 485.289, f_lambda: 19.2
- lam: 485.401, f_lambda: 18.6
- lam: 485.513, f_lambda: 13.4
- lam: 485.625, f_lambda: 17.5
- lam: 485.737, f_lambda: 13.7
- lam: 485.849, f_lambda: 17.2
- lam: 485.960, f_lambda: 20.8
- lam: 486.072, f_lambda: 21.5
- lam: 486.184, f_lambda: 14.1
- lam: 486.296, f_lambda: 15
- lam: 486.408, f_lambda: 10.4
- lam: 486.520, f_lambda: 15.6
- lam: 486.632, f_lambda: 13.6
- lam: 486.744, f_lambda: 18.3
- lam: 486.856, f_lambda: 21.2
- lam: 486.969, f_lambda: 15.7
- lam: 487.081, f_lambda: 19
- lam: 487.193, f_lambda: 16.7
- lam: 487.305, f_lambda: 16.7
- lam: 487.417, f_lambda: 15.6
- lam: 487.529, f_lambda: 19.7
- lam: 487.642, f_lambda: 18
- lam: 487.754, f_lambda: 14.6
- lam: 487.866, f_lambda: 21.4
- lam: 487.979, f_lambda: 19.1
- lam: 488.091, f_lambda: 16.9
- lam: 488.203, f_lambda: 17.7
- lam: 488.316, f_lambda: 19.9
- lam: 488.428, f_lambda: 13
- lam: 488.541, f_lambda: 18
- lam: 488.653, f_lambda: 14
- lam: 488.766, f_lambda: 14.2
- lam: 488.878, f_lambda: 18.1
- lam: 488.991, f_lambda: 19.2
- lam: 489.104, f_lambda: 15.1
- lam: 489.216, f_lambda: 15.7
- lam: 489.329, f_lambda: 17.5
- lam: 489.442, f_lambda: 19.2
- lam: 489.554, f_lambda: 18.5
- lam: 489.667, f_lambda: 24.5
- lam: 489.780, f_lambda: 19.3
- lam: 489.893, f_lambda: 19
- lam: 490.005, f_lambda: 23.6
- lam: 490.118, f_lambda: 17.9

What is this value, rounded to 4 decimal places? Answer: 0.0060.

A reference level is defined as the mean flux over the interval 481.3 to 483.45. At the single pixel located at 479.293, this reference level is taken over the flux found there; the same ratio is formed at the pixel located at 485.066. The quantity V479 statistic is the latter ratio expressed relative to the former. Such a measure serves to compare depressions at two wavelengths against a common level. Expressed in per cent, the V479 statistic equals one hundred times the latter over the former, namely 89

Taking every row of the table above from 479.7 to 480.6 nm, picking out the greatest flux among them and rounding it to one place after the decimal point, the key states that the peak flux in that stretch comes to 22.2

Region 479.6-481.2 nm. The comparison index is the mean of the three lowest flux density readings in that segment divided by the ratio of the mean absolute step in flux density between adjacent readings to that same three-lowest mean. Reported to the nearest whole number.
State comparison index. 124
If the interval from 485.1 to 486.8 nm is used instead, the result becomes 44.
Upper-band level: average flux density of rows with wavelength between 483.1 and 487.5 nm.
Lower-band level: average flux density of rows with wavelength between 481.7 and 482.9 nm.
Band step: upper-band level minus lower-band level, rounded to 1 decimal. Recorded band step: -2.5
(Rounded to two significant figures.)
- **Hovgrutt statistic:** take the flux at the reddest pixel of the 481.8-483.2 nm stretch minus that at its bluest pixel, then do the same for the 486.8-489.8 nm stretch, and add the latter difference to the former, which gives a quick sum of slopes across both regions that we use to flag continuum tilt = -11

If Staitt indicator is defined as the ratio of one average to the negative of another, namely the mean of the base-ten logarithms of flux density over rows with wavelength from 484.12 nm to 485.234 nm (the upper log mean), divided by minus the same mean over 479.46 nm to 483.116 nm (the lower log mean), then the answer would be -1.000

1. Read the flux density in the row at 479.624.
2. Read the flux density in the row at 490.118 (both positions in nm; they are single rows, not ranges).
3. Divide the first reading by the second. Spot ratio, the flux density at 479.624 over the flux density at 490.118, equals 1.2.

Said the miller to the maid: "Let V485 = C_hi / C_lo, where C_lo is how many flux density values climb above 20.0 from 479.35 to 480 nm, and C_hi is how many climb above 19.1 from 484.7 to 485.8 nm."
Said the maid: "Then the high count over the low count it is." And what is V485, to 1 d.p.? 2.0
